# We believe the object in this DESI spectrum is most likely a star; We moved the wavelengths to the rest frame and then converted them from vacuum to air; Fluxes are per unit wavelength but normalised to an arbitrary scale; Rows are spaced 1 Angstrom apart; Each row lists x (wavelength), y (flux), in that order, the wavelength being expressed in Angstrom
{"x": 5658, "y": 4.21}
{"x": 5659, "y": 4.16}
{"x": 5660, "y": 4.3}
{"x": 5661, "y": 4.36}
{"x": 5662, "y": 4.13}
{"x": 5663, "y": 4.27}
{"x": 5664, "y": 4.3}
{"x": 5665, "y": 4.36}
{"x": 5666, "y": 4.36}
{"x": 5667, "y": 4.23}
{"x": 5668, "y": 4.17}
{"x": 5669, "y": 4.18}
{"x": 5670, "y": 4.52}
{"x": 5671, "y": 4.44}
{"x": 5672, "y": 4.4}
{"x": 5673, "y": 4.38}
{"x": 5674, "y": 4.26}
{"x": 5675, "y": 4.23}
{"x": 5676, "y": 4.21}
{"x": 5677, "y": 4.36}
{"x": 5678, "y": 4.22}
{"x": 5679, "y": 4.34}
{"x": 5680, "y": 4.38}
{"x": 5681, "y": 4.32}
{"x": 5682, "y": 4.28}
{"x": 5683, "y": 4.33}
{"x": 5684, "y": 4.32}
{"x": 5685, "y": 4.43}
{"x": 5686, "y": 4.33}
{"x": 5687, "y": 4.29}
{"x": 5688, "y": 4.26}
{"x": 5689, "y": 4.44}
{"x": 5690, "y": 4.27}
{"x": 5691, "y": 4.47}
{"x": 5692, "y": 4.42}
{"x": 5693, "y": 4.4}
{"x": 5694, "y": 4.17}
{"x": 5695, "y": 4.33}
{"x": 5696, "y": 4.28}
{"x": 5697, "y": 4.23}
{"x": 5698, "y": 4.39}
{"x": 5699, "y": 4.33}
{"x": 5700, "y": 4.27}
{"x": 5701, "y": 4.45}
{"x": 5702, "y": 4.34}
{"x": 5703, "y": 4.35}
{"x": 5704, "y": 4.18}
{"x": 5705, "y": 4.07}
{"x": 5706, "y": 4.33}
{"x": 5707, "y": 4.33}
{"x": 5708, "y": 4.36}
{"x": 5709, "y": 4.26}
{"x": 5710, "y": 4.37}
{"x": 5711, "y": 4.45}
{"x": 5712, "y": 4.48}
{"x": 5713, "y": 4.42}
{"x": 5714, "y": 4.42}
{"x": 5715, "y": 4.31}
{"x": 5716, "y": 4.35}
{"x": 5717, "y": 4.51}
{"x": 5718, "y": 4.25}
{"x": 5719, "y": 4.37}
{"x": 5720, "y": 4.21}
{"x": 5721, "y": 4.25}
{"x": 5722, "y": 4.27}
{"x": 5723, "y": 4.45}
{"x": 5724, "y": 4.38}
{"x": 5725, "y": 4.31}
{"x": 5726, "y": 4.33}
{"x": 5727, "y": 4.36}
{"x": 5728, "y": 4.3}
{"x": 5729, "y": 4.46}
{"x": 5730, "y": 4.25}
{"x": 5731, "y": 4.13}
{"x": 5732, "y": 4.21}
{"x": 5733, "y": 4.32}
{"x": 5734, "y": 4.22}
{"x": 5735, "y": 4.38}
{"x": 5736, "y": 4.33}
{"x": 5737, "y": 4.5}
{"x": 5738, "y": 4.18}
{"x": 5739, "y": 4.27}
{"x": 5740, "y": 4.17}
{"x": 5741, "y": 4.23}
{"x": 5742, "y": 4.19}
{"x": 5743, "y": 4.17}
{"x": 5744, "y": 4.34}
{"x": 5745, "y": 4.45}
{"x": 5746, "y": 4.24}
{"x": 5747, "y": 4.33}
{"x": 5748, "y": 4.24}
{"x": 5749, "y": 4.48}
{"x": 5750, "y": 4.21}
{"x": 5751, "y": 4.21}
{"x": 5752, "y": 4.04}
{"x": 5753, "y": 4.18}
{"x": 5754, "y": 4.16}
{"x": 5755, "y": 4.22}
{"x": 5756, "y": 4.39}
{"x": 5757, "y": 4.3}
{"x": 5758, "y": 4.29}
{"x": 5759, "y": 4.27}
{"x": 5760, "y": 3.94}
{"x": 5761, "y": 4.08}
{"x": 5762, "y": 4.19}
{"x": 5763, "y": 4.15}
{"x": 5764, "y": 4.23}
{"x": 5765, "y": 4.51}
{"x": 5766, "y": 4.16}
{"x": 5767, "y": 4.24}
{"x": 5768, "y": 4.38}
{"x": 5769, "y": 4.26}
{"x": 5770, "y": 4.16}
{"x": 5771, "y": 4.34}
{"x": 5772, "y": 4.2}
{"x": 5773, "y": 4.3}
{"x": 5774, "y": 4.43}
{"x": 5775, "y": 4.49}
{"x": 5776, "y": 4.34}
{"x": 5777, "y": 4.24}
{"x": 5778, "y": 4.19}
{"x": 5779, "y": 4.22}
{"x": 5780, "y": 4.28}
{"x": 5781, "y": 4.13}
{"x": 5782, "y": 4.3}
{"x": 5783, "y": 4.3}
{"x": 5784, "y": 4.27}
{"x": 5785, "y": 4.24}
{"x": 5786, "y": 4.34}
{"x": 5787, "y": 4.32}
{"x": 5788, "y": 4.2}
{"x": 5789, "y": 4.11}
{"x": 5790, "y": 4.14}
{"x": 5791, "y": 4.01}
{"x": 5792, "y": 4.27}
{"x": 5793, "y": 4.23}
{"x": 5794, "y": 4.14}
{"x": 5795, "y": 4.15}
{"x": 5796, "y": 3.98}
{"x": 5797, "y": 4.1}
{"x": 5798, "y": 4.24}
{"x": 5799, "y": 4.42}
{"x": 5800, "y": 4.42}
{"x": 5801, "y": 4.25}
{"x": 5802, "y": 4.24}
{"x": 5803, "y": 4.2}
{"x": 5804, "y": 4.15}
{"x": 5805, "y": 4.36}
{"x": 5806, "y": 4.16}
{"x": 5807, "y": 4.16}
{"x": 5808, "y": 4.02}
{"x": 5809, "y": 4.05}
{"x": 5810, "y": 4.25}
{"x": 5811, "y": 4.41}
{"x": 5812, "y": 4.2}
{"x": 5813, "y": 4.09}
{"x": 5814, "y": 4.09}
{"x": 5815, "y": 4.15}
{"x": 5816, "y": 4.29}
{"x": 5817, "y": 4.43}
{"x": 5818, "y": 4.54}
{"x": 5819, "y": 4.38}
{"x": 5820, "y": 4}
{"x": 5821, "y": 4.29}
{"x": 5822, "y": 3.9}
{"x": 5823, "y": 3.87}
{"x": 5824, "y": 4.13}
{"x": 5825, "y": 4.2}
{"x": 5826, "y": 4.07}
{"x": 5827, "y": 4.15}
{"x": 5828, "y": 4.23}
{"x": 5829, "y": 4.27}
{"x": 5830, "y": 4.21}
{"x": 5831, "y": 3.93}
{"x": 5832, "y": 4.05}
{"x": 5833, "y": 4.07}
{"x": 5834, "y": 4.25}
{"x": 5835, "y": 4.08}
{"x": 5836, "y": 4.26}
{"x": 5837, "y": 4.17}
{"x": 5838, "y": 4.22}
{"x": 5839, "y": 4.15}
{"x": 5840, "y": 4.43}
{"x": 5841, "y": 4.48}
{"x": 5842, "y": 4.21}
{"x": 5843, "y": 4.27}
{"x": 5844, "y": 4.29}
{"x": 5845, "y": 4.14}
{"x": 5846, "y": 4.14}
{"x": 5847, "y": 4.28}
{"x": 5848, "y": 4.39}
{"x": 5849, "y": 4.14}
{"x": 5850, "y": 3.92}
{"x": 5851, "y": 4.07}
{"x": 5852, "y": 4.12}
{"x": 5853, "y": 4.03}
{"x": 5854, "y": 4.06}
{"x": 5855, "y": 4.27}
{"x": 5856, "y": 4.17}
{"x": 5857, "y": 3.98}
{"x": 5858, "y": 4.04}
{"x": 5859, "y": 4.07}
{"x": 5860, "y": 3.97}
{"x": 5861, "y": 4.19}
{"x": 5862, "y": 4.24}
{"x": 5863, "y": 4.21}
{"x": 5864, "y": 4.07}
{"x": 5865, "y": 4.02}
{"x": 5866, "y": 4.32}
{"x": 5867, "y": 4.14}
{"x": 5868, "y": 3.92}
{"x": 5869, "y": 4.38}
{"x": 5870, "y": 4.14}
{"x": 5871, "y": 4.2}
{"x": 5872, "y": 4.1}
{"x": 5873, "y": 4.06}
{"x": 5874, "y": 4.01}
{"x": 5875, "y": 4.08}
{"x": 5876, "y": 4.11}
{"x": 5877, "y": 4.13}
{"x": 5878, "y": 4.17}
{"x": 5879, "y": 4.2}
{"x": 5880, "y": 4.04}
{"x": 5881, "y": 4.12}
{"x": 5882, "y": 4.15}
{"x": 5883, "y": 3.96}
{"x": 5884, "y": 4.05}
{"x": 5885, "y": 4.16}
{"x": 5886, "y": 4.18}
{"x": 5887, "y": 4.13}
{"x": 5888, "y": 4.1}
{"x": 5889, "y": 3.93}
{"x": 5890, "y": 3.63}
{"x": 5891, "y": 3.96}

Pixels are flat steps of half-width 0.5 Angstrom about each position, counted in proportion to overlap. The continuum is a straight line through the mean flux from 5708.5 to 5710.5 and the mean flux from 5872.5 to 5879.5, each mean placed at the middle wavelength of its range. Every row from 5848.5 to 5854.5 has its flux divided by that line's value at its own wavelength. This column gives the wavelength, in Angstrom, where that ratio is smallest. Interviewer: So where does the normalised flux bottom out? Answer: 5850 Angstrom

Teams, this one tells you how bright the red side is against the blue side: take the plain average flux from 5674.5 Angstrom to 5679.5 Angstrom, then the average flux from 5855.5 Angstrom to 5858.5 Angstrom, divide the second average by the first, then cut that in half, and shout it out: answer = 0.476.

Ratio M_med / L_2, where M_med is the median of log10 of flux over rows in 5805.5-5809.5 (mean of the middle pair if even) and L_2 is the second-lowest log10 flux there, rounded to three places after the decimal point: 1.010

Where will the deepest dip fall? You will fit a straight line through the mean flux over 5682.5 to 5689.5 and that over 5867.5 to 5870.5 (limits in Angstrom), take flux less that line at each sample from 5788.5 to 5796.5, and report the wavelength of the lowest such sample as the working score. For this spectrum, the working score 5796 Angstrom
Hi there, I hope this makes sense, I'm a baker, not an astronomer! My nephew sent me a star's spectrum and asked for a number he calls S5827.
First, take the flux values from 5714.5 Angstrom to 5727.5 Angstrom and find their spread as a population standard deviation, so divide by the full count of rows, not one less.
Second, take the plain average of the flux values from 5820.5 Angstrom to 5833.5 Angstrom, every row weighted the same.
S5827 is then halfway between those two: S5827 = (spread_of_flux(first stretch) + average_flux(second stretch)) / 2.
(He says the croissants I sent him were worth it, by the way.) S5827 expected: 2.093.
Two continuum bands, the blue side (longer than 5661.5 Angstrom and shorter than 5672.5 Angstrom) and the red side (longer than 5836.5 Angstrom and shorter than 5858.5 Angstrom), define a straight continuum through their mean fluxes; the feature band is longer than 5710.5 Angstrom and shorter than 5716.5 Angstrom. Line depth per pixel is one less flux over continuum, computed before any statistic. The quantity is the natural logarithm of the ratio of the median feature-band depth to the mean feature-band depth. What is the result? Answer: 0.11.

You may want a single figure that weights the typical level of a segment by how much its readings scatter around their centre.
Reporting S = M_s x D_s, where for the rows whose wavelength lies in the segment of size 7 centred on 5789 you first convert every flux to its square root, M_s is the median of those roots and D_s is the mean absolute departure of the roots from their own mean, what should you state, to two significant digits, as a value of 0.048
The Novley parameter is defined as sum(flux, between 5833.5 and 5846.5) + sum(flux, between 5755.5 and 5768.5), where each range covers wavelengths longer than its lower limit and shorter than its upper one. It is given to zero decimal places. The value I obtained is 110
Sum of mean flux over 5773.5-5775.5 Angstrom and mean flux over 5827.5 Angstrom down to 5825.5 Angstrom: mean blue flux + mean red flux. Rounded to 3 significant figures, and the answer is 8.57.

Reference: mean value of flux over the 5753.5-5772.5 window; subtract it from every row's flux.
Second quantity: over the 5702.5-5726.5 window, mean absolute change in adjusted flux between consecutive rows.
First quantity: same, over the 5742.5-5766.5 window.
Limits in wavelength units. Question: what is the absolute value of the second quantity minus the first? 0.043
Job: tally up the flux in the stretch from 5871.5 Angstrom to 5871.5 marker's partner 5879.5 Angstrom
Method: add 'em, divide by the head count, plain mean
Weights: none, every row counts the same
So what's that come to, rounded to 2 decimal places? 4.11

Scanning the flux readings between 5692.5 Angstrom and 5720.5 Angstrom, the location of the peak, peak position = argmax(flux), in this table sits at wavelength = 5717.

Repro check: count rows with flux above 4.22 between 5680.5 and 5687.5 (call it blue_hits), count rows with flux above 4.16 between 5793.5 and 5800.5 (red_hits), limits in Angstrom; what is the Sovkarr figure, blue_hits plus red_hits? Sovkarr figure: 10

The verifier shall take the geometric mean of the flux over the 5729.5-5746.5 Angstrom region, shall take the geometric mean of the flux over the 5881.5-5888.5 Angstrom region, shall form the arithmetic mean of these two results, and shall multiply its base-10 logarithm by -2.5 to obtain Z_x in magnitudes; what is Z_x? -1.55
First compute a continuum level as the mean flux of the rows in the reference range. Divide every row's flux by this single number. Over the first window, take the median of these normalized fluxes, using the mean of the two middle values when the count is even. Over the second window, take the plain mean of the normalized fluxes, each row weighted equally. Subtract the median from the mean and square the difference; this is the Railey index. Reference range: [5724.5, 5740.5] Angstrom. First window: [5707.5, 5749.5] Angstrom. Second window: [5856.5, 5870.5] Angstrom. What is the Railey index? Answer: 0.0023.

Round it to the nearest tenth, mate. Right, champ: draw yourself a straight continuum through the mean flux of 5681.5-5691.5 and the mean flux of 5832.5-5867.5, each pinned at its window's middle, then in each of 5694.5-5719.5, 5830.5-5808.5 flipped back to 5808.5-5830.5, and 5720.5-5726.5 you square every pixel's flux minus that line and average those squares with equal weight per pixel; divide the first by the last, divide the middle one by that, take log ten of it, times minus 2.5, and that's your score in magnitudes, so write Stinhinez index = 4.6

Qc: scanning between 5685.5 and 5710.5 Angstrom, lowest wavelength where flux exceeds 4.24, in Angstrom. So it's 5686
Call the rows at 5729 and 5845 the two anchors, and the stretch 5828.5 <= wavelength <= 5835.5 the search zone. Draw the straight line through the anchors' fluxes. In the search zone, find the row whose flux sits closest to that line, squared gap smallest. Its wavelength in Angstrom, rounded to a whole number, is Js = 5830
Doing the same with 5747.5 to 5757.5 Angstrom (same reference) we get 5756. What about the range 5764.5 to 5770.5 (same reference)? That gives 5768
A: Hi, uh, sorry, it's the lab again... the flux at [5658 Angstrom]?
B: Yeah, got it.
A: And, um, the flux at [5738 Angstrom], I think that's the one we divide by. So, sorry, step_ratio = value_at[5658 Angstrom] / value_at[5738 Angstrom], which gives 1.007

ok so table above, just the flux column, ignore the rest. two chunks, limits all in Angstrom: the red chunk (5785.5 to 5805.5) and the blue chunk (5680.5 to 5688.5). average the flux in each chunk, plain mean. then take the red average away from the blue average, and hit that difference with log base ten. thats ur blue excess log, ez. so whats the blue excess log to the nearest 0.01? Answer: -0.97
